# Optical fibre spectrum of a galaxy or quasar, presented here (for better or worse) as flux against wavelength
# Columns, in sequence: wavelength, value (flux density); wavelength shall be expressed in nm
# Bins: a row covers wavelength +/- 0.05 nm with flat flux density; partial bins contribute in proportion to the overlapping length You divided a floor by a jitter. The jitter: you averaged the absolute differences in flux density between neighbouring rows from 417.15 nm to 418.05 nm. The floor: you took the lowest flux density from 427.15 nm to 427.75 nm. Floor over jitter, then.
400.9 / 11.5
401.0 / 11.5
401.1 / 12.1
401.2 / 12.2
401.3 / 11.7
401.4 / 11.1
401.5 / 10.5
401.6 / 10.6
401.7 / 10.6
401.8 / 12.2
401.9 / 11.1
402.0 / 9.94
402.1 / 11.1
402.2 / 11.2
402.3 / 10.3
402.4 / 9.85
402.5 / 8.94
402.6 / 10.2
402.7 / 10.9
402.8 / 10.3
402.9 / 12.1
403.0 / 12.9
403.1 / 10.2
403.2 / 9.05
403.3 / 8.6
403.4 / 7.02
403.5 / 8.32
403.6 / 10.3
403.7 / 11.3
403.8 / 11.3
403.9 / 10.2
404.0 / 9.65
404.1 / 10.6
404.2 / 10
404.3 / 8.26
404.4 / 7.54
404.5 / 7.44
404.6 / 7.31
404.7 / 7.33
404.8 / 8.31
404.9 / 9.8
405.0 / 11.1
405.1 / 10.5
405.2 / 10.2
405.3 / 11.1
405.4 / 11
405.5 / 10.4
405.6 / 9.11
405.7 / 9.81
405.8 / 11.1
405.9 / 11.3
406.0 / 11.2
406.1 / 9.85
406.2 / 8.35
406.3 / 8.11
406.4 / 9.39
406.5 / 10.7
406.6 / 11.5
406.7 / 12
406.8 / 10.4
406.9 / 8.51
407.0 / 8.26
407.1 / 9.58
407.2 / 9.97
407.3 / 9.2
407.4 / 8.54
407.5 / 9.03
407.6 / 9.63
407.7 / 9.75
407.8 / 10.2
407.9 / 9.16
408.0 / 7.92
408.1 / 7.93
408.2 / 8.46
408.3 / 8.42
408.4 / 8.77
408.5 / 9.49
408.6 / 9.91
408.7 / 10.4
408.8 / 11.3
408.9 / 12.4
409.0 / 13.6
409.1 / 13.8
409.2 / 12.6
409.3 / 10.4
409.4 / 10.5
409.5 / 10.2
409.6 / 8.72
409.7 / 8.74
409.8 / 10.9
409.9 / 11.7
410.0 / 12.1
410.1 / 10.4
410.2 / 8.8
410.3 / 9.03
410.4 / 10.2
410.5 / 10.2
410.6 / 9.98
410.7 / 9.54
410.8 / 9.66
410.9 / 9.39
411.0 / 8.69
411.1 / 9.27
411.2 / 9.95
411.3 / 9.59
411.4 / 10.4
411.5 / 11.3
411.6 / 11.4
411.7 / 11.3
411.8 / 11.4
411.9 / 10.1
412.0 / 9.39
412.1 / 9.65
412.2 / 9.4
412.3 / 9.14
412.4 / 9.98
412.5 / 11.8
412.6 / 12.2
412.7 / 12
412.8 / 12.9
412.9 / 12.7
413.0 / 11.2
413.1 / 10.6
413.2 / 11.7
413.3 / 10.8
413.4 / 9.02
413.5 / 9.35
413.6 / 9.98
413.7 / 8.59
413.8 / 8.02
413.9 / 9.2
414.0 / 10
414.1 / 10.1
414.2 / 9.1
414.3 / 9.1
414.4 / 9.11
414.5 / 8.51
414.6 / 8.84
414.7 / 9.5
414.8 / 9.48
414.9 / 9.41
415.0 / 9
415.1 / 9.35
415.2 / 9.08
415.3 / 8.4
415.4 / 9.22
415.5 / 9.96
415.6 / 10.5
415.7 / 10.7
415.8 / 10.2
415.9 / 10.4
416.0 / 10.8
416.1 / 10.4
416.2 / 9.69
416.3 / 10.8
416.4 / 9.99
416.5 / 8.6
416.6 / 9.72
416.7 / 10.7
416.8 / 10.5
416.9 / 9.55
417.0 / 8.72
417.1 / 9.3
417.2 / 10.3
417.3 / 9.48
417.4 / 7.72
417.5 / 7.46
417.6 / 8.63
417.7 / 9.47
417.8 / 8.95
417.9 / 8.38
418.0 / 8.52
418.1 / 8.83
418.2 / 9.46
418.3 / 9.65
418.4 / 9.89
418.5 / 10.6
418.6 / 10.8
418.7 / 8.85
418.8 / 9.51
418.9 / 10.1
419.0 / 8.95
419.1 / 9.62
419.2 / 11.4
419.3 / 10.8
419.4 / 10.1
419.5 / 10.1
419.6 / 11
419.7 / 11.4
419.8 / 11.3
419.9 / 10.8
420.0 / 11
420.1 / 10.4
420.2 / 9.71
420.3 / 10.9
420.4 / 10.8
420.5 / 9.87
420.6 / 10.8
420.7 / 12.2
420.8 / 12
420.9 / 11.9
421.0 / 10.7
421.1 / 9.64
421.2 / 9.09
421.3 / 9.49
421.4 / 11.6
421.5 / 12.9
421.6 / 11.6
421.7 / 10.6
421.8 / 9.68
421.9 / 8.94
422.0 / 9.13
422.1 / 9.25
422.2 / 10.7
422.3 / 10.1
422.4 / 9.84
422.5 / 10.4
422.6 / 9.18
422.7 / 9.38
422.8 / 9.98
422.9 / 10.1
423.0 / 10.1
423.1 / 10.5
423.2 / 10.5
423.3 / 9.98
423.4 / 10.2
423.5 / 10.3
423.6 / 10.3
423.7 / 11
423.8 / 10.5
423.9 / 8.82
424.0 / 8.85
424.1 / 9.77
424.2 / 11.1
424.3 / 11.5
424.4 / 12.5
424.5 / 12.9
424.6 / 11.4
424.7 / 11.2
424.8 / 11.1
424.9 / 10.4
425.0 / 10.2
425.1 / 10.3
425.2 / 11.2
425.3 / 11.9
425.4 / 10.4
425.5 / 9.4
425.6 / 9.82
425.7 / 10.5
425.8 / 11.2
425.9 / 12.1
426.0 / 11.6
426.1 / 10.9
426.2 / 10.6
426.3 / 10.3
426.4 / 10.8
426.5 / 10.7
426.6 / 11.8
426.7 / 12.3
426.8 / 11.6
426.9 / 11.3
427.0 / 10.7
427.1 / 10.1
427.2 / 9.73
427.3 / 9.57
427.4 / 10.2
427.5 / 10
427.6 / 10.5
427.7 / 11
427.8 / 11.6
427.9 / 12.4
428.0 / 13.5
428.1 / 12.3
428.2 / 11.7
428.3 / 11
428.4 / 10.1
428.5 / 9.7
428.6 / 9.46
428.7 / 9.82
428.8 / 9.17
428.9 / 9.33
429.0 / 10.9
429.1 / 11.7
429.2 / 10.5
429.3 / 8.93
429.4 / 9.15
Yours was 13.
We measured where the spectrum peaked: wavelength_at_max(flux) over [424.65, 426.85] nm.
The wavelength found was 426.7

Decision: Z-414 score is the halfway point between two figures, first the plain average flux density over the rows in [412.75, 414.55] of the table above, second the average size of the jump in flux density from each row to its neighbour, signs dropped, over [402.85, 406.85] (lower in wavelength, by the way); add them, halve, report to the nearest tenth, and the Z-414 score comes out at 5.5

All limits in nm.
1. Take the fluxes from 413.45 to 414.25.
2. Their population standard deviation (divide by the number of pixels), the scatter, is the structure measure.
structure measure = 0.69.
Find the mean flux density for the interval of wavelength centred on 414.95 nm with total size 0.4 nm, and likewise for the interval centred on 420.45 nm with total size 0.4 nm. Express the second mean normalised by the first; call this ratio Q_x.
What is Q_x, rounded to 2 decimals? 1.14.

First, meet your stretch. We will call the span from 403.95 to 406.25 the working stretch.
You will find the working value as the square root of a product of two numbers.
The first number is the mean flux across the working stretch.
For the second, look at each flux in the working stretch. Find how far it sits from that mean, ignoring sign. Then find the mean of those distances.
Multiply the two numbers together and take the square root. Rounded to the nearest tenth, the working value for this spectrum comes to 3.3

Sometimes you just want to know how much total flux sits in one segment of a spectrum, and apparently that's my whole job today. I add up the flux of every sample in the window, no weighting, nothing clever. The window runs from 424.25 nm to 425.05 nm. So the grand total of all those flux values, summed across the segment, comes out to 91.2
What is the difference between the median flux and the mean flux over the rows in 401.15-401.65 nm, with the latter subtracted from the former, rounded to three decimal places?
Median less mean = -0.120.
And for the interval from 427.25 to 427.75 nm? -0.054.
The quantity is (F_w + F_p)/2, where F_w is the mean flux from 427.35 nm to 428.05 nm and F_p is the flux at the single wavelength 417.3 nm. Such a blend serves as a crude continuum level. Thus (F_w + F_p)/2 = 10.4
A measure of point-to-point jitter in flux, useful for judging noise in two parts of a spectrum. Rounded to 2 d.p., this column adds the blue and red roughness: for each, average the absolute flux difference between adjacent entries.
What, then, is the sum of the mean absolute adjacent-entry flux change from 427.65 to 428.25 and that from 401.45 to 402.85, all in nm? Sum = 1.63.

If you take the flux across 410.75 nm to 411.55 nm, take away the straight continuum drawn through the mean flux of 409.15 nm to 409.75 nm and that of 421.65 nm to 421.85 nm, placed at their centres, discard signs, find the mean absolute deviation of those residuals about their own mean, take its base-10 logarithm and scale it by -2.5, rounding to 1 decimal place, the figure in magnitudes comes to 1.2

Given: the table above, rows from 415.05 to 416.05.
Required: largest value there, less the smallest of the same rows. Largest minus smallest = 2.4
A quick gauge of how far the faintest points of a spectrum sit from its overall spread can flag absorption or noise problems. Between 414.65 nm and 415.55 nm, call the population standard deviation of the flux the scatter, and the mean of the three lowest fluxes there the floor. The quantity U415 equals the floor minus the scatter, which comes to 8.4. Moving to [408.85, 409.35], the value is 10.6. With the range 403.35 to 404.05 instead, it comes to 6.9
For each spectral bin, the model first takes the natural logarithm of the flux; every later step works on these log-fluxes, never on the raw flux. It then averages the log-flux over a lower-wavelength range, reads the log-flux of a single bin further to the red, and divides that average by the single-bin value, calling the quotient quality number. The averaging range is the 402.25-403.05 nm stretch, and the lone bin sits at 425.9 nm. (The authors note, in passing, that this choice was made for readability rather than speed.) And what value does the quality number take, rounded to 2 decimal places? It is 0.95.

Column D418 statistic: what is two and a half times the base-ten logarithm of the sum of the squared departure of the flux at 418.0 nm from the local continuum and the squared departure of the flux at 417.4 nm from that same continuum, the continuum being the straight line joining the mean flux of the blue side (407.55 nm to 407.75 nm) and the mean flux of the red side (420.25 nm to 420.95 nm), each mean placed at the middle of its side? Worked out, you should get 2.97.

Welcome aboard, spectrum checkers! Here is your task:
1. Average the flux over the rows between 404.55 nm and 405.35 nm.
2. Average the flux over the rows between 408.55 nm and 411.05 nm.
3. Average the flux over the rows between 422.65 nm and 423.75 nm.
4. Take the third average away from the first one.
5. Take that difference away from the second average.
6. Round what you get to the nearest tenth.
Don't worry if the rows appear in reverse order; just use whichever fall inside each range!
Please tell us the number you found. 11.3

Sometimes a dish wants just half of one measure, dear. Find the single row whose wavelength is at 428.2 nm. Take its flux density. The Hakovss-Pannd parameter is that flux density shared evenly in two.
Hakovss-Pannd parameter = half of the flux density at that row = 5.85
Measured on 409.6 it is 4.36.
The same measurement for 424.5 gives 6.45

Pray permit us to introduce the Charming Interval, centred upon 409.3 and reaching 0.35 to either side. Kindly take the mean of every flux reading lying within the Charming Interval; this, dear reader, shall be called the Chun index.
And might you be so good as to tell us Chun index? 11.4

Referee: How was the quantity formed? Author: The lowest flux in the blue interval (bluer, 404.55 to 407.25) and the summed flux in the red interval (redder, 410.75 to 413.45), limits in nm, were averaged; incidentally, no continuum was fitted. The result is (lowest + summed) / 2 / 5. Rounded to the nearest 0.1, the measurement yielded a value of 29.2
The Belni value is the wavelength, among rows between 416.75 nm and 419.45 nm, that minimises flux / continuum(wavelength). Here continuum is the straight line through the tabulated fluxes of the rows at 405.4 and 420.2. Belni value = 417.5 nm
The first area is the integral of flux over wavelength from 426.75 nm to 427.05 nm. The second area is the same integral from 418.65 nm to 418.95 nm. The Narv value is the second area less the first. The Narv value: -0.5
